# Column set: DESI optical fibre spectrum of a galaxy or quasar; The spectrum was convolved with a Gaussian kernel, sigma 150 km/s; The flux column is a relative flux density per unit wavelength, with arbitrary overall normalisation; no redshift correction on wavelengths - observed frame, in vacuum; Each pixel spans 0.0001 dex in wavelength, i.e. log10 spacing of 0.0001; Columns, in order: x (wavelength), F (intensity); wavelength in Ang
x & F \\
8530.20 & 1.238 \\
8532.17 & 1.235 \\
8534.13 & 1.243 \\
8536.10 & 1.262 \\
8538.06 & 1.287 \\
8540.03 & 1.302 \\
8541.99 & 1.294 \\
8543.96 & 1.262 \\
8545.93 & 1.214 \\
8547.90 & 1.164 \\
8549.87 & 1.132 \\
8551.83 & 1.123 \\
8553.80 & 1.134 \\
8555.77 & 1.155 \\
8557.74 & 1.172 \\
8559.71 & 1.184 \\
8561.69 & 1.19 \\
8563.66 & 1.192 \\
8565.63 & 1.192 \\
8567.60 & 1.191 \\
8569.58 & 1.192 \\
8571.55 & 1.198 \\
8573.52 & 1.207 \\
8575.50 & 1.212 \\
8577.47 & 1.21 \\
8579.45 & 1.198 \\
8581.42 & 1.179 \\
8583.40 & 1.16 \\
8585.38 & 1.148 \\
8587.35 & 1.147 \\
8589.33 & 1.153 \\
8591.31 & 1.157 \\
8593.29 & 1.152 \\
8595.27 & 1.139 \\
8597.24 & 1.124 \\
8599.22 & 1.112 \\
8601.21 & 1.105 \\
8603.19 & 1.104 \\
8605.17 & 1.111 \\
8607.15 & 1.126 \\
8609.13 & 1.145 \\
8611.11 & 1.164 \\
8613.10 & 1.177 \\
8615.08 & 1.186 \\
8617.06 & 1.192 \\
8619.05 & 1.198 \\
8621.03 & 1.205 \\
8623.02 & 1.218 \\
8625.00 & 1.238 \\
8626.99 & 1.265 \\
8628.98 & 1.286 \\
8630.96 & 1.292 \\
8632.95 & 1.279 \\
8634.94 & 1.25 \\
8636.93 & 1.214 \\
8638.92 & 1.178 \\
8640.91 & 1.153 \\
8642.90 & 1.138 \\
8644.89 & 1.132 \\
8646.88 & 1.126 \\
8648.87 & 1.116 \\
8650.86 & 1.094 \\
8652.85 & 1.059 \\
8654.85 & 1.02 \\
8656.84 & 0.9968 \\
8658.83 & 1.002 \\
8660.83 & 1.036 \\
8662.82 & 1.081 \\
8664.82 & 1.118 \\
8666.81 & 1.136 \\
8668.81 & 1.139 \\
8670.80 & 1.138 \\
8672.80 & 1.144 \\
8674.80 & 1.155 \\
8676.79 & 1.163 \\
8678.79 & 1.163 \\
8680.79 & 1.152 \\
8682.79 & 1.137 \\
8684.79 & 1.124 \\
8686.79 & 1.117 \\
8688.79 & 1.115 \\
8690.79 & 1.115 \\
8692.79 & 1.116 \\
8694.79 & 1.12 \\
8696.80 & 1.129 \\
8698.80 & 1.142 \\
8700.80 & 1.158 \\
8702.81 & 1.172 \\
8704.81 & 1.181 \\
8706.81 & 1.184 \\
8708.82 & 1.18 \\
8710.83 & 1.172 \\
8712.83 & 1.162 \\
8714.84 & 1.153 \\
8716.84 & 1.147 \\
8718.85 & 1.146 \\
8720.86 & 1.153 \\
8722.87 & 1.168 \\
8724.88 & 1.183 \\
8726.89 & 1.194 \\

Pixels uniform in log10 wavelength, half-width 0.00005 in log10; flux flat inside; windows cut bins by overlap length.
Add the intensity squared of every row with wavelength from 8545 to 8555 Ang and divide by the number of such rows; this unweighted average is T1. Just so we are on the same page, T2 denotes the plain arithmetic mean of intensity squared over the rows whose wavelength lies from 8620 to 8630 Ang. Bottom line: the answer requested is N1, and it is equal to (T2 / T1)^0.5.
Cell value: 1.08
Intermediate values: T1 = 1.33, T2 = 1.5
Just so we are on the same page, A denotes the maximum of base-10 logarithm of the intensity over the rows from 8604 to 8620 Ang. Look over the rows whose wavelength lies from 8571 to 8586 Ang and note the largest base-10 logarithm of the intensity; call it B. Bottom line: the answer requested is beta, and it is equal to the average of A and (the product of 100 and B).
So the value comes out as 4.2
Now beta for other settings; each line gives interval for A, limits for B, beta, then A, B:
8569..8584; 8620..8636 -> 5.6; 0.084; 0.111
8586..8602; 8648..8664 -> 2.4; 0.063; 0.048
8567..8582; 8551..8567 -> 3.9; 0.084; 0.076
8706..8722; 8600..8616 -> 3.7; 0.073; 0.074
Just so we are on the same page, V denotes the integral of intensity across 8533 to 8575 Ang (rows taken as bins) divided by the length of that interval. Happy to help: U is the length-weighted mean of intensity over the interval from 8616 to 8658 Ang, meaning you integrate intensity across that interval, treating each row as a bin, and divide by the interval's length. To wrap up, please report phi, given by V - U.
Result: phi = 0.031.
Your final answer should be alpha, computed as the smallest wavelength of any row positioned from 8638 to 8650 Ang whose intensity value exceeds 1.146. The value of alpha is 8638.92 Ang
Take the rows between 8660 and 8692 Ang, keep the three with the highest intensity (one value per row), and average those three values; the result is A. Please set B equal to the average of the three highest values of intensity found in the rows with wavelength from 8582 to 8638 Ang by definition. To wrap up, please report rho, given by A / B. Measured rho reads 0.90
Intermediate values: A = 1.160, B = 1.29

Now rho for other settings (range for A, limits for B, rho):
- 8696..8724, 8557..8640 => 0.92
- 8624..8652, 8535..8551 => 0.99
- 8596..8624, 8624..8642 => 0.94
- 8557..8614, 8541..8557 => 0.96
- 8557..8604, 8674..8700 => 1.04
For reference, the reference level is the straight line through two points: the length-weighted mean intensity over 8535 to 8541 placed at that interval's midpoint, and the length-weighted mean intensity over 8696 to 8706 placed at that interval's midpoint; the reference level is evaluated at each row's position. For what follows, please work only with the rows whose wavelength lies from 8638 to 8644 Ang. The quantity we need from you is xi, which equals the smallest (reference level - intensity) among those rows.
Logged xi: 0.028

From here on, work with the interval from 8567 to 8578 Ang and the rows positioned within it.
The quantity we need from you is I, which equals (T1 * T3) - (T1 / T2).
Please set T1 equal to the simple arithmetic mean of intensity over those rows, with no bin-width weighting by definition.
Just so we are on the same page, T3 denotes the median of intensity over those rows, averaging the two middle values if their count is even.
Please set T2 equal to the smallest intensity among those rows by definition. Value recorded 0.436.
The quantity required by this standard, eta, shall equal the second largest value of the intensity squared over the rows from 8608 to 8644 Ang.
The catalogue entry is 1.65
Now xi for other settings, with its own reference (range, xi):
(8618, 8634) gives -0.080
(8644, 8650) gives 0.069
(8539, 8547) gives -0.021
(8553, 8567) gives 0.069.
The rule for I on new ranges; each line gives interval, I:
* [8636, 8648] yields 0.298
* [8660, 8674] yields 0.190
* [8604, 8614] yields 0.280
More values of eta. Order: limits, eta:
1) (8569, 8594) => 1.46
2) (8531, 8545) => 1.67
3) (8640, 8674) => 1.31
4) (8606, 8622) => 1.44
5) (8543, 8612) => 1.47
